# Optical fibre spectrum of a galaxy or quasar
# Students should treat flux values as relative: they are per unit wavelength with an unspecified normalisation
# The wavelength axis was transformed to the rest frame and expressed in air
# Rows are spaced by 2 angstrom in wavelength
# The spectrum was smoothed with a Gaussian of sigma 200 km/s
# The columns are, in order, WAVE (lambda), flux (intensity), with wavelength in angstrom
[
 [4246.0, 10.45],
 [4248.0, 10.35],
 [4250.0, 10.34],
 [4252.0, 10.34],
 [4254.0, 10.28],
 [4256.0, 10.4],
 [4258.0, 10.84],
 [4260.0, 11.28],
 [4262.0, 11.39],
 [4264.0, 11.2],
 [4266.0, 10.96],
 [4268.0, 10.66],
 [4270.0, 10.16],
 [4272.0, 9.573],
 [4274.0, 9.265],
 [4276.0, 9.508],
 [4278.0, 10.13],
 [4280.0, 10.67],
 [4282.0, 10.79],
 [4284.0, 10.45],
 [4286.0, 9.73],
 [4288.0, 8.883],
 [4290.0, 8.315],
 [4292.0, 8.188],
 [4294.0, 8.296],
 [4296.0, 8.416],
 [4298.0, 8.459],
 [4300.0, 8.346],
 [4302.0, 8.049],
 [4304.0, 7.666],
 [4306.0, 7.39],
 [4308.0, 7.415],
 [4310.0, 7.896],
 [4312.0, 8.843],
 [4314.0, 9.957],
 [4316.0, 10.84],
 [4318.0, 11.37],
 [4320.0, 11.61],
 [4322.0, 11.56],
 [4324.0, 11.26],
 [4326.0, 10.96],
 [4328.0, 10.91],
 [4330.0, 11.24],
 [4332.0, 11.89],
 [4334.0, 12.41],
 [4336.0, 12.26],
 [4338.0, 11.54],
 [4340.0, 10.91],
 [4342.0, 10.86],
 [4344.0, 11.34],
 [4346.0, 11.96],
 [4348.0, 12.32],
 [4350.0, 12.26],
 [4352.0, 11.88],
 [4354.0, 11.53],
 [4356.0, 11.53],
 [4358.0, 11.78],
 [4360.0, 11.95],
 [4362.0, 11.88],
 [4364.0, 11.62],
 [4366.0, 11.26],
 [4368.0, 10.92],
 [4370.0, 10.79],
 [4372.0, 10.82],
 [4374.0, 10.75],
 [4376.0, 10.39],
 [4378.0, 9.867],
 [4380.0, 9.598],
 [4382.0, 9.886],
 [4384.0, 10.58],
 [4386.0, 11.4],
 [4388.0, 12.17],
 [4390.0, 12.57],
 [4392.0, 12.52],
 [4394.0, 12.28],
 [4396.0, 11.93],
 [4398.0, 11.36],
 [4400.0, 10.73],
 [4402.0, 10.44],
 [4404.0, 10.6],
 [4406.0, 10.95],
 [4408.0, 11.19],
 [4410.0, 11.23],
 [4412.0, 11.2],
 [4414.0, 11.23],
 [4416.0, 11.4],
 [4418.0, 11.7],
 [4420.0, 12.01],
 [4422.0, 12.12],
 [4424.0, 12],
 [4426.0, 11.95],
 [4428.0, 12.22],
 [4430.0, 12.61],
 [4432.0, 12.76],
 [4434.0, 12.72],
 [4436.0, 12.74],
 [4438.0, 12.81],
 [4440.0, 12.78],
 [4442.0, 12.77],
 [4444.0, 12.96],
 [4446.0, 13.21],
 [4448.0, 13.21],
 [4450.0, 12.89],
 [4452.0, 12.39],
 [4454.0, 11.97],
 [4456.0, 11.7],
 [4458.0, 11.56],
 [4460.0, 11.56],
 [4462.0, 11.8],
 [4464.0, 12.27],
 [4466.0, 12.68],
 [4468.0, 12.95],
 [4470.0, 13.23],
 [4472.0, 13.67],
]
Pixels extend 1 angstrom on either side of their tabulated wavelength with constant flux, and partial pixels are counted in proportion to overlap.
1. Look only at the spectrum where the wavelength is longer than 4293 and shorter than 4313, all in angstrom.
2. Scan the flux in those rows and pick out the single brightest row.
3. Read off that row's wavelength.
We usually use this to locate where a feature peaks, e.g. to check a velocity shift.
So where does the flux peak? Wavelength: 4312.0 angstrom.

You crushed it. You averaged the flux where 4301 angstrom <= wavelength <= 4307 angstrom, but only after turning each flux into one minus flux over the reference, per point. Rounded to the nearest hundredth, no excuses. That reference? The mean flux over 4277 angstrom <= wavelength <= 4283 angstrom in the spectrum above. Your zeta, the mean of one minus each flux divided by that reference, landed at 0.27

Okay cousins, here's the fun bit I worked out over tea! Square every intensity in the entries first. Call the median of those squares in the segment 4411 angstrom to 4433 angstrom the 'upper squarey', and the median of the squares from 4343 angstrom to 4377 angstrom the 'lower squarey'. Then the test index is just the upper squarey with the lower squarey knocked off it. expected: 11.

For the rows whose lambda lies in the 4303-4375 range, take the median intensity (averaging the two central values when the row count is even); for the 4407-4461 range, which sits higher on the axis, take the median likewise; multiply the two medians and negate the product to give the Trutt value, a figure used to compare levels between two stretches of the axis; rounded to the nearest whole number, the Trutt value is -137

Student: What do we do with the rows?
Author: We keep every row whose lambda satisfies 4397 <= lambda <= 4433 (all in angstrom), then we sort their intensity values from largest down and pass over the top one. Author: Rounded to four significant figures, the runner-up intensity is 12.61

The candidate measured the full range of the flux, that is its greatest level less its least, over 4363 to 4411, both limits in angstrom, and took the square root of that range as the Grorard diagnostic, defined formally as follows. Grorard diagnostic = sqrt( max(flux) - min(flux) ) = 1.7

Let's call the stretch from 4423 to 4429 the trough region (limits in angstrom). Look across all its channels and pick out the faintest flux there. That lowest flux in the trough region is 11.95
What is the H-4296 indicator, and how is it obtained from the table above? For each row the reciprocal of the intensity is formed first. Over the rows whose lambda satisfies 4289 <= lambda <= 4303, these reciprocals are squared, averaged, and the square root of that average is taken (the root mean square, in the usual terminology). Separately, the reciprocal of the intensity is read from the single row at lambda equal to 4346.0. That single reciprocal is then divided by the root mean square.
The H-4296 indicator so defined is 0.69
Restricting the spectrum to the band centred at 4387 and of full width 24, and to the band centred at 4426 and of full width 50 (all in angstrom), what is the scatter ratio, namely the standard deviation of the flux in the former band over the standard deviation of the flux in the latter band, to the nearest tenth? 1.3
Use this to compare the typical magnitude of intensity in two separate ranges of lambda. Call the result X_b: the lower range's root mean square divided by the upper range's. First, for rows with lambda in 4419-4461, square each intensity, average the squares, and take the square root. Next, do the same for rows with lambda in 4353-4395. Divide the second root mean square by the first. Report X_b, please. 0.91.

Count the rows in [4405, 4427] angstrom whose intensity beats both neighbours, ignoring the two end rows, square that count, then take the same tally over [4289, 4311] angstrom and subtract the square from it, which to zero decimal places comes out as -3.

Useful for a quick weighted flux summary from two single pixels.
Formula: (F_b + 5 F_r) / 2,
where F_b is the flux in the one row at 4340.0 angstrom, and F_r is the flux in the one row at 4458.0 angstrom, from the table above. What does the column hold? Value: 34.4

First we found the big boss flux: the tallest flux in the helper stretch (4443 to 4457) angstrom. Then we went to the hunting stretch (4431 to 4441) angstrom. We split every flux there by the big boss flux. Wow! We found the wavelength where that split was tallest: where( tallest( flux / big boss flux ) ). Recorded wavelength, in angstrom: 4438.0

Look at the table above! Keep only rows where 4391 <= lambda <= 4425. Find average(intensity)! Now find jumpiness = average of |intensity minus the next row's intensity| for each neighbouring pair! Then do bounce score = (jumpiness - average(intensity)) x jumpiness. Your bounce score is -2.8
